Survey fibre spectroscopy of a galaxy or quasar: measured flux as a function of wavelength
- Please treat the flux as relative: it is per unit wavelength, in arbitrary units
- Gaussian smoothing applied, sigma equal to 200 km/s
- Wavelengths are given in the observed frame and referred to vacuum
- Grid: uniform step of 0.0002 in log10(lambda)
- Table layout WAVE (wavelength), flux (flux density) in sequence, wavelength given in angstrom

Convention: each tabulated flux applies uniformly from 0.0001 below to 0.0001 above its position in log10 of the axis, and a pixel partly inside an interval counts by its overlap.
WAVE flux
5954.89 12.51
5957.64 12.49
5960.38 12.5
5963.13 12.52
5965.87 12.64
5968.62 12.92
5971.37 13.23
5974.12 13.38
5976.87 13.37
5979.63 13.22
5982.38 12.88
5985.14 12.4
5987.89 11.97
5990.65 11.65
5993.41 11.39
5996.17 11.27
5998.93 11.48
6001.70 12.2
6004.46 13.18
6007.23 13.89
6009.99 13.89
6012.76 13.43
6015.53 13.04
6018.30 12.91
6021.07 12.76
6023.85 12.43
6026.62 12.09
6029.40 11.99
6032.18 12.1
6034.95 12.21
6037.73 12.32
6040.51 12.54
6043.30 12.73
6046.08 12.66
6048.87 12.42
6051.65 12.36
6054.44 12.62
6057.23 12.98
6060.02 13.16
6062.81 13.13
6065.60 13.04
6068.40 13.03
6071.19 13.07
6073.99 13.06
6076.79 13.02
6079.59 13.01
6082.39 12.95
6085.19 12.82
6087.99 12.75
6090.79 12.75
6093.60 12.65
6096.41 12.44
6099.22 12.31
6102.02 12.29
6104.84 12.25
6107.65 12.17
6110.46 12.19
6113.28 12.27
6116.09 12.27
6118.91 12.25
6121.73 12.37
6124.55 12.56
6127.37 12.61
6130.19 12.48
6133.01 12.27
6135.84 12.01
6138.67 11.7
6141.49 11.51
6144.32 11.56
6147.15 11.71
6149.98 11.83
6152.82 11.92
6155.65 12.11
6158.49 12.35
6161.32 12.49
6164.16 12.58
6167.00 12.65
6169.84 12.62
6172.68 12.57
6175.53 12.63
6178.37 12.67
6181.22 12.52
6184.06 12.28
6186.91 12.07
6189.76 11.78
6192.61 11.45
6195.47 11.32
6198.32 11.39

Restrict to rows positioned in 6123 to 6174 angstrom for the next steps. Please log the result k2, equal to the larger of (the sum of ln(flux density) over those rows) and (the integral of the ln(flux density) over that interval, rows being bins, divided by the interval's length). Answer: 45.0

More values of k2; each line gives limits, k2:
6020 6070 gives 45.6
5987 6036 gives 45.3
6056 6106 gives 45.9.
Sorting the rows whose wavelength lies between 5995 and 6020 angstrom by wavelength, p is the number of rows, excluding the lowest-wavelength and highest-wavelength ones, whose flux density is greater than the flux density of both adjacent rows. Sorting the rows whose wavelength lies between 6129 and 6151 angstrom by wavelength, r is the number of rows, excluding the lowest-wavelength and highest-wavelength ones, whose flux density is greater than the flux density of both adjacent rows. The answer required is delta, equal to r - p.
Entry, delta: 0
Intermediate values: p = 0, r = 0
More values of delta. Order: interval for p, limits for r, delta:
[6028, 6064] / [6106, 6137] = -1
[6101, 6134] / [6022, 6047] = 0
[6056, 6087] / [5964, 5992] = -1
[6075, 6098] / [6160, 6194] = 2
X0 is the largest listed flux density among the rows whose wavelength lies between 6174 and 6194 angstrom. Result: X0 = 12.67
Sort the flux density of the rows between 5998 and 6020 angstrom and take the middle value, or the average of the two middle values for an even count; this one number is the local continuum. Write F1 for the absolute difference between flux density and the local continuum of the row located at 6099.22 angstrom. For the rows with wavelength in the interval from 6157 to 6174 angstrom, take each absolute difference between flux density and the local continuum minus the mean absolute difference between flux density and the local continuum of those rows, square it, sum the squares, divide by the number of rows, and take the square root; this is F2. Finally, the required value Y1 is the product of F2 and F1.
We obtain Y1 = 0.080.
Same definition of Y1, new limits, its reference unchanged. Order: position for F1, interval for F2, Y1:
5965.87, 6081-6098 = 0.074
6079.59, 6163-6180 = 0.004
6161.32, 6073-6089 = 0.070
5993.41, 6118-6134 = 0.236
